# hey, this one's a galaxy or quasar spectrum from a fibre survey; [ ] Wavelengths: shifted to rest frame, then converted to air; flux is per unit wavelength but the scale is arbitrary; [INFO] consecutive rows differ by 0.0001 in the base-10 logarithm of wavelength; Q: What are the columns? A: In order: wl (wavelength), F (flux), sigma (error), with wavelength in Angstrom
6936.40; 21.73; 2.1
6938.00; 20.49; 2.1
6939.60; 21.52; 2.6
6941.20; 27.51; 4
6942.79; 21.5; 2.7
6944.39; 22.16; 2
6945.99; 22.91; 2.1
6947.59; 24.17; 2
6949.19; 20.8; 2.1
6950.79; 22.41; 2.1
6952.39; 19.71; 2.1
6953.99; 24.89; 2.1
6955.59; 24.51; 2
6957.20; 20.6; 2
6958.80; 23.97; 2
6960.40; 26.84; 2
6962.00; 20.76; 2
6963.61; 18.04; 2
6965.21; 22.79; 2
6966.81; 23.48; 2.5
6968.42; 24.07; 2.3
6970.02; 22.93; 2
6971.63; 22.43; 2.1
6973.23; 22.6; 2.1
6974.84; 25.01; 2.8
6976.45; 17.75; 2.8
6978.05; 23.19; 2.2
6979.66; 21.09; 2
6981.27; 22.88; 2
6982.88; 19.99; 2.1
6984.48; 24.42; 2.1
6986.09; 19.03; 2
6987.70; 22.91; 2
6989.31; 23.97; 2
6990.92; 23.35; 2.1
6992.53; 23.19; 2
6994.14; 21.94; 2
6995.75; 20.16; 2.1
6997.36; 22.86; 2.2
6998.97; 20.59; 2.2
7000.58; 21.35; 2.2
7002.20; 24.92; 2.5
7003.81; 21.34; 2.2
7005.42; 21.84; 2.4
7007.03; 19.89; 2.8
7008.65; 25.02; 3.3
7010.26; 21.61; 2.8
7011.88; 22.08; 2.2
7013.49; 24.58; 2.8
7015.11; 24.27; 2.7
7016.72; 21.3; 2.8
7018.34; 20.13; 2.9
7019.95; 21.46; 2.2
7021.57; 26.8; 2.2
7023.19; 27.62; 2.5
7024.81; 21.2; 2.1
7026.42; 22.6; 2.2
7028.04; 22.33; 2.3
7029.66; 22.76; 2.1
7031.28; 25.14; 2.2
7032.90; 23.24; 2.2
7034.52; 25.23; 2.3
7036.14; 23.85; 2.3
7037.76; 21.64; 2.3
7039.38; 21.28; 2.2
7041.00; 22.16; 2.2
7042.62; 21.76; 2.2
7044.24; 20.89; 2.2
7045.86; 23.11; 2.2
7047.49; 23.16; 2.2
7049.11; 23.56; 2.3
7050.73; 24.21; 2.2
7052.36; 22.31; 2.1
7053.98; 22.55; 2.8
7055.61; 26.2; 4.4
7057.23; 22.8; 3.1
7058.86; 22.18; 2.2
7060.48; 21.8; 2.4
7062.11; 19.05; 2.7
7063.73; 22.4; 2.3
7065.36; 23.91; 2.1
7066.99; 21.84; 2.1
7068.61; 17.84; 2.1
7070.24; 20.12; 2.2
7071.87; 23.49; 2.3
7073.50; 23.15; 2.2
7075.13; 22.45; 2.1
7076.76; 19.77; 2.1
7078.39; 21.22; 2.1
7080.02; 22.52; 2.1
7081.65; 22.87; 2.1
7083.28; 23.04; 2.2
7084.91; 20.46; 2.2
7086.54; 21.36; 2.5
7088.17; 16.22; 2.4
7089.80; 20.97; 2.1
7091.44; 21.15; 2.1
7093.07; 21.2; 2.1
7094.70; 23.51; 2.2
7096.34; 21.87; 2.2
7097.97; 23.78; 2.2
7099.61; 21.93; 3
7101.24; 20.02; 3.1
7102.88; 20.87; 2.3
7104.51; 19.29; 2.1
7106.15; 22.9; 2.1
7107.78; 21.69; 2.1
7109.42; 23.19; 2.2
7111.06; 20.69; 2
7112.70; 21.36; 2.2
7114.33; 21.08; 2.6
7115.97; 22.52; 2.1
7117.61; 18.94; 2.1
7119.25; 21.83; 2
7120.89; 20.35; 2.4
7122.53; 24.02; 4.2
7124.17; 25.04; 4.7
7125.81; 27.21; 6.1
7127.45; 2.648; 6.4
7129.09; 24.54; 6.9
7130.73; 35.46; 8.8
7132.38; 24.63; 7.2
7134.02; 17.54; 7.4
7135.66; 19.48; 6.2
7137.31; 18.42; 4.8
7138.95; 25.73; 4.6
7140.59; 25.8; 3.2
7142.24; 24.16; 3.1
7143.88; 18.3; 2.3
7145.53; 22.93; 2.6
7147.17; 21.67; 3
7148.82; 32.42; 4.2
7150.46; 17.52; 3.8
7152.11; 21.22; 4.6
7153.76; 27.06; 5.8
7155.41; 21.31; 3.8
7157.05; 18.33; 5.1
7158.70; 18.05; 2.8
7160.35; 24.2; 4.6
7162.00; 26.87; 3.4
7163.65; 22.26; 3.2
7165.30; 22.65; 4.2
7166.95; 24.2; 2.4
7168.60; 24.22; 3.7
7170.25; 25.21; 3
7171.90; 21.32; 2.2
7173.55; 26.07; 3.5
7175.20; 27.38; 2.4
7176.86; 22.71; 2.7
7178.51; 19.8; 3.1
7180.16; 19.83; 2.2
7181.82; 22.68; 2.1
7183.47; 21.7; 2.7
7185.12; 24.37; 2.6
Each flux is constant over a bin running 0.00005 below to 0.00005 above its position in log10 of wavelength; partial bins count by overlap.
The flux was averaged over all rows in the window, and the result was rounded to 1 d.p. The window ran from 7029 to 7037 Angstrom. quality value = 24.0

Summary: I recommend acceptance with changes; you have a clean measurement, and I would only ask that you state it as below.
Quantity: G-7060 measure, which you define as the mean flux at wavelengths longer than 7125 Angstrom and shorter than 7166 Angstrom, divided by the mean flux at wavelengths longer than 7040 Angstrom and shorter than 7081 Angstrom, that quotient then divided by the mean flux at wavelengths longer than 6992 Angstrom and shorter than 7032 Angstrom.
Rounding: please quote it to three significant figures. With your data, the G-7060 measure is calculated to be 0.0446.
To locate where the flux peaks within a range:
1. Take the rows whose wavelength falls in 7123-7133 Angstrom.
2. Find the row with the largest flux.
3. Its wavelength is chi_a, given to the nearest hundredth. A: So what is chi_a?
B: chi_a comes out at 7130.73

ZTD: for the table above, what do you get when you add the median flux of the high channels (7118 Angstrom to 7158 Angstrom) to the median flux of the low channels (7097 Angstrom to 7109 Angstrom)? 44.1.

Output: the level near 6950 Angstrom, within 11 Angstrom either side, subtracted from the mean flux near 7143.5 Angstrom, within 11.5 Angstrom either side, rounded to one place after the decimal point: -0.5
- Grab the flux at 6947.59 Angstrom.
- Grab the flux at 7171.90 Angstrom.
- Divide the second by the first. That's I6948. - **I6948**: 0.88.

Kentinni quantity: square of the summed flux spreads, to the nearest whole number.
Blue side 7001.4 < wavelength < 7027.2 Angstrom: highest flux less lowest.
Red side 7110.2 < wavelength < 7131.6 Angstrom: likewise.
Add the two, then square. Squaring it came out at 1644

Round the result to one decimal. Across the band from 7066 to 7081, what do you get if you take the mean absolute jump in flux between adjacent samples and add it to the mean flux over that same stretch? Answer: 23.4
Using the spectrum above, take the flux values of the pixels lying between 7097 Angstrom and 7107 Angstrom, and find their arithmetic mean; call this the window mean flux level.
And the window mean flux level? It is 21.5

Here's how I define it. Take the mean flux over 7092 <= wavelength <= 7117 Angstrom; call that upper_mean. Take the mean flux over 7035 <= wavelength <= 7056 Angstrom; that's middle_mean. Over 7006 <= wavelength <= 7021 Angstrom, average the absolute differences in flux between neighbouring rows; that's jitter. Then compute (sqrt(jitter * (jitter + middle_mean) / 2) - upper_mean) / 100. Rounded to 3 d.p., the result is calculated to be -0.165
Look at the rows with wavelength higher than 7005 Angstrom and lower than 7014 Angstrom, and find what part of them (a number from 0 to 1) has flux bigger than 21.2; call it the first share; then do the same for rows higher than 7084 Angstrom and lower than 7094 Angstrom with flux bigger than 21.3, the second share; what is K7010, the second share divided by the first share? 0.2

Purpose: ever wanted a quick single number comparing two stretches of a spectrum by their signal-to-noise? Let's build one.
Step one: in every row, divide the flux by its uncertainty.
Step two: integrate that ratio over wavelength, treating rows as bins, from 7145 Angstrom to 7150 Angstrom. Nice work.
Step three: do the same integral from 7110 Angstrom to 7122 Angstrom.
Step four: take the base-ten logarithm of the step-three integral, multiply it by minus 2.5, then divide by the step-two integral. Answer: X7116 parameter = -0.13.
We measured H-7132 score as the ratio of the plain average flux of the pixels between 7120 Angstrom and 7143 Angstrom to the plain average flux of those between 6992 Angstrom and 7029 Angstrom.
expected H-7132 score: 1.00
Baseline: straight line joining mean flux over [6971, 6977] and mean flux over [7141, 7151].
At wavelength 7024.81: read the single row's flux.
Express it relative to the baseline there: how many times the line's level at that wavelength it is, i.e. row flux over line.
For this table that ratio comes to 0.95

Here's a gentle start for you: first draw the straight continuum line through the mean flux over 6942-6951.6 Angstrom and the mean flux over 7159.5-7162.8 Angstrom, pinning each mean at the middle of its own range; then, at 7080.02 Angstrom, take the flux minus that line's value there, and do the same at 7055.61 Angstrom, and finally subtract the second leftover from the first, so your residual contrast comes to -4.0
